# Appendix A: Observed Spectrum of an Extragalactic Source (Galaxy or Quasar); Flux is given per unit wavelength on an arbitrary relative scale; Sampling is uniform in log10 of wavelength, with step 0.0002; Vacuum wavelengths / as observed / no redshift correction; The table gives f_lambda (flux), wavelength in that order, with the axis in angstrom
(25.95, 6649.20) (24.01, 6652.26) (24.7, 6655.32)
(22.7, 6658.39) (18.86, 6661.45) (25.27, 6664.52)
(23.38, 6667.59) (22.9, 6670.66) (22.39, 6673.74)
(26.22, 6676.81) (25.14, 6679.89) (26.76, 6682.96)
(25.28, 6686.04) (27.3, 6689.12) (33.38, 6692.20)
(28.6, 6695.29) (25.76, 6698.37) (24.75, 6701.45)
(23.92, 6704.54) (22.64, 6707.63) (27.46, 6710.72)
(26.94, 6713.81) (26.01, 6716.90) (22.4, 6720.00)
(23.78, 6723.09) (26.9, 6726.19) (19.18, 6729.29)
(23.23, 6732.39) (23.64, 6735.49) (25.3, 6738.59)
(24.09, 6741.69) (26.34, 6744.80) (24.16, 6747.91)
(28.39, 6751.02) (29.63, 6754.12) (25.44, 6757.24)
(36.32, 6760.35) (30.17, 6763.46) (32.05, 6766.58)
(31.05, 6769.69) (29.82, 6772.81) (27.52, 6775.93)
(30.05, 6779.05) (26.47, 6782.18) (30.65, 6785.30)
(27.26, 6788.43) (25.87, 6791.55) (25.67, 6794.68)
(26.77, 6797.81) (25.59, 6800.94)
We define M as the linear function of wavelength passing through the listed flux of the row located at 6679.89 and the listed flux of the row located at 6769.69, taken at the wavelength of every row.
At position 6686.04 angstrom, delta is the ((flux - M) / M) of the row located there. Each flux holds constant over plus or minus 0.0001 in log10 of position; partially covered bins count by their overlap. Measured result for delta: -0.01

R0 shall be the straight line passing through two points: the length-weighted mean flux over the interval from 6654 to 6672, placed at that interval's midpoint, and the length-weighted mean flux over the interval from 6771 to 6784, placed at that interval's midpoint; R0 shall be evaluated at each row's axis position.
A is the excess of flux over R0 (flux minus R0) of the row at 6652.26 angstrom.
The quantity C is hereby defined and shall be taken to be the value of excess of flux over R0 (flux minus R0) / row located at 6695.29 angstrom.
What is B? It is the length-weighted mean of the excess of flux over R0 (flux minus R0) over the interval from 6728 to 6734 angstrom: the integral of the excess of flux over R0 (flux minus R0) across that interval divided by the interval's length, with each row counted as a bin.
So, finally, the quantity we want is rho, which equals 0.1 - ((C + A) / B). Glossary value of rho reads 1.2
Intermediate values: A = 1.6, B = -5.0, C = 4.1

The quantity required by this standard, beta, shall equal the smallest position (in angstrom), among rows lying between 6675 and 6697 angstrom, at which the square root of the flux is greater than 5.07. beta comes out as 6676.81 angstrom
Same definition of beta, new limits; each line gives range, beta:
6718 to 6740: 6726.19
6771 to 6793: 6772.81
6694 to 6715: 6695.29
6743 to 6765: 6744.80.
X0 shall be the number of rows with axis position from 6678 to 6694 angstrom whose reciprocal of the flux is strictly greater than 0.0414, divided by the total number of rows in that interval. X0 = 0.00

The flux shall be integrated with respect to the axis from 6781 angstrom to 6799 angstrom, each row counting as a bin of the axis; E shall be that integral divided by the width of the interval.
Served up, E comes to 27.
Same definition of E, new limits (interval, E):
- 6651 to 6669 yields 23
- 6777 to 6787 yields 29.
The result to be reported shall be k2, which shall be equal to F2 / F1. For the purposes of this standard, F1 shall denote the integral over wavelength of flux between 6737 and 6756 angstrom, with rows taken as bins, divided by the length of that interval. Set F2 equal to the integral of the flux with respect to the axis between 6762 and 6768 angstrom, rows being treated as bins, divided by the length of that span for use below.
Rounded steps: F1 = 26.3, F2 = 31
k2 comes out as 1.2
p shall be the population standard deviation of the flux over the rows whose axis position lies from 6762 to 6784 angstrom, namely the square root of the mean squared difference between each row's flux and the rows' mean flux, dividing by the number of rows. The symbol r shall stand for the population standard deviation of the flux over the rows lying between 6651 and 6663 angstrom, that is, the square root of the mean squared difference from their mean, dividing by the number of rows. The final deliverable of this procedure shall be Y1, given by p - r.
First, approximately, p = 1.8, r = 2.3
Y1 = -0.5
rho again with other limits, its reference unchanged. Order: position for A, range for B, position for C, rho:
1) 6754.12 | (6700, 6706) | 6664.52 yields 7.9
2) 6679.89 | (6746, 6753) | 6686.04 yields 3.8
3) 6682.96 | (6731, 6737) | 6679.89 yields 1.5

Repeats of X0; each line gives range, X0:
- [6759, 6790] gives 0.00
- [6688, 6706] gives 0.17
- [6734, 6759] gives 0.25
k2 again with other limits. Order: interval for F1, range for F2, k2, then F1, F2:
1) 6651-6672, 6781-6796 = 1.2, 23.1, 27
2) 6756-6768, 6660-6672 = 0.7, 31.1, 23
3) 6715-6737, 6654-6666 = 1.0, 23.6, 23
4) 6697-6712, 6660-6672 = 0.9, 24.9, 23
